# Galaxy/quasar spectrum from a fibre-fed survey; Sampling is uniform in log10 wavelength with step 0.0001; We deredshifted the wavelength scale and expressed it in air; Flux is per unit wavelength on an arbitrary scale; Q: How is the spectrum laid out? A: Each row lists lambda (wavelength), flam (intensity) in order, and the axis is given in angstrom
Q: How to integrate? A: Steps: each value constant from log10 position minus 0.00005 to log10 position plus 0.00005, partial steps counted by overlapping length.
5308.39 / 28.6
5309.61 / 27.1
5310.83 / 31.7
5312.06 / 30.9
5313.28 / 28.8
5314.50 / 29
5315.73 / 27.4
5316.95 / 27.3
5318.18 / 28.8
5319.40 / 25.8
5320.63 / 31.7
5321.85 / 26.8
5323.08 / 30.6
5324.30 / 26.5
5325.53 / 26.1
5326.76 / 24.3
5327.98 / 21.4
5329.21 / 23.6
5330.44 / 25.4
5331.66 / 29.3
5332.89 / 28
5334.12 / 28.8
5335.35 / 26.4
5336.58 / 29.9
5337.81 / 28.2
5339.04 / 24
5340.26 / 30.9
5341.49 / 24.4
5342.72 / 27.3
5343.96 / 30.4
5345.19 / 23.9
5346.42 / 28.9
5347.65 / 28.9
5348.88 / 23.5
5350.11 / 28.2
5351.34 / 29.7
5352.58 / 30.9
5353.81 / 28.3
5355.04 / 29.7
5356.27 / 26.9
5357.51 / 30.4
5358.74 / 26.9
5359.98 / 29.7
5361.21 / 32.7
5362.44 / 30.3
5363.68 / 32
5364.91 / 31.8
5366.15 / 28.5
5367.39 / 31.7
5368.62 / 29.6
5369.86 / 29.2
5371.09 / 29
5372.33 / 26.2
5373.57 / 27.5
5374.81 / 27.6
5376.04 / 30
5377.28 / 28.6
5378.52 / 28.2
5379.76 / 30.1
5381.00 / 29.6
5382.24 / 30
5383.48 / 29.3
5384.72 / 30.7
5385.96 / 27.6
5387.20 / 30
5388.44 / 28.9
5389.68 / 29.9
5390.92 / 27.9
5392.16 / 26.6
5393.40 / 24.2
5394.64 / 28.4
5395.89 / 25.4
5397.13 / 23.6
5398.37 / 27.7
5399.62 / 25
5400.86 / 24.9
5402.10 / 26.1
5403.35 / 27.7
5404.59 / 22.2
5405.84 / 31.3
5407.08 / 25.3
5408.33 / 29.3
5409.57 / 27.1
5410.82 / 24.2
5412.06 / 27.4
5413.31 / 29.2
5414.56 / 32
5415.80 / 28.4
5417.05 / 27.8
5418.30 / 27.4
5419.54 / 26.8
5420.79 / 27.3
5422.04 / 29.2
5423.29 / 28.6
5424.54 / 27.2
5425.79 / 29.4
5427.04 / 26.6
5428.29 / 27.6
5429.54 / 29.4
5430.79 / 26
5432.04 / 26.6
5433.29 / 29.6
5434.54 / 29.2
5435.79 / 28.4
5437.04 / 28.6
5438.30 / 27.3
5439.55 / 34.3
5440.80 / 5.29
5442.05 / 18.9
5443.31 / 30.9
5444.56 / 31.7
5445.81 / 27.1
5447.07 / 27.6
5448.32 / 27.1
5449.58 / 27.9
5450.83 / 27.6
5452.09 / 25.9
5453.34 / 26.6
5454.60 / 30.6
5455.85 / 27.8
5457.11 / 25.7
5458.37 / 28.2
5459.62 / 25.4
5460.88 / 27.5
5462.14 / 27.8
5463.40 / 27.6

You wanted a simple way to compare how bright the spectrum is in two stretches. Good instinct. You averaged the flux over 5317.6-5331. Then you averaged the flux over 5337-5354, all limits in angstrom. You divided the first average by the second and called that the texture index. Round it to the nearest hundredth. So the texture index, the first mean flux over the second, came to 0.96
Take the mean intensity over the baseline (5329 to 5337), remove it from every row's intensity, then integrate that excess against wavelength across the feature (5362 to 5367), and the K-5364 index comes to 16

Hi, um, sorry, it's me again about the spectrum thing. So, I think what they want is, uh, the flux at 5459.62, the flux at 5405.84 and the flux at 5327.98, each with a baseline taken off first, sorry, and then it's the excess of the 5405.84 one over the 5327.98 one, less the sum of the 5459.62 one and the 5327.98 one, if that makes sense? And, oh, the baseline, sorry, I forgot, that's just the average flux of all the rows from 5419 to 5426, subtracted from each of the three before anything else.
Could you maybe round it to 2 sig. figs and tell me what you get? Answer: 19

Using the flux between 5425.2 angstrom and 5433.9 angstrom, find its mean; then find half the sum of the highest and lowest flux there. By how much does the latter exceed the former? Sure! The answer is -0.1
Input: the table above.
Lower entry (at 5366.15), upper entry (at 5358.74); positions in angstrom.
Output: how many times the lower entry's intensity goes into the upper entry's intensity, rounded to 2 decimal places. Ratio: 0.94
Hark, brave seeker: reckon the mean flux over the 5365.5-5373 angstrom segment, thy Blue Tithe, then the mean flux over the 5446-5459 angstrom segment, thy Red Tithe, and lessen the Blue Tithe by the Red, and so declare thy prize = 1.5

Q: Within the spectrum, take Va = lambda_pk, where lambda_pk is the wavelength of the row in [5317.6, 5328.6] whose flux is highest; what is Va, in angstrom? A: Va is 5320.63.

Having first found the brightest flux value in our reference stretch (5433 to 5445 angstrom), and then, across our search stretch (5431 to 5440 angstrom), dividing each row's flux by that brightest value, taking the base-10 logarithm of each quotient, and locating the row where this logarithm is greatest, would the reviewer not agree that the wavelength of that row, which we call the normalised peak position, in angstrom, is 5439.55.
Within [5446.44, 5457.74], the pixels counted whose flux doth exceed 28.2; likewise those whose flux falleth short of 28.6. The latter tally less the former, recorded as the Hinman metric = 7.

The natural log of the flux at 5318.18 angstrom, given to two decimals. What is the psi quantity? 3.36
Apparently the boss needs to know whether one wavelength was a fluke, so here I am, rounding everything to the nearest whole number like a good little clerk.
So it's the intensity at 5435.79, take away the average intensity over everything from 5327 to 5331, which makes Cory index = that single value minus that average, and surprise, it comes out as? 5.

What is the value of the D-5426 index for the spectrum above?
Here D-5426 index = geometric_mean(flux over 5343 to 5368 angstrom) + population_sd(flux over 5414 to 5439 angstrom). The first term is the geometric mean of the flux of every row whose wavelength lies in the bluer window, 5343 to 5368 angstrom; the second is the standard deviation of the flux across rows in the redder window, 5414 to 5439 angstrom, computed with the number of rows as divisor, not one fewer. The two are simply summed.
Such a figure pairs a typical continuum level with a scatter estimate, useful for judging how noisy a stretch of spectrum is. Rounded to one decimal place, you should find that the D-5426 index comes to 30.4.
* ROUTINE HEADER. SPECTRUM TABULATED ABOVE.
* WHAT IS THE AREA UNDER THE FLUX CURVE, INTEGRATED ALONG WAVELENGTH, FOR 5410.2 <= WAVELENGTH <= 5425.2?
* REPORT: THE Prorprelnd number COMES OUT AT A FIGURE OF 419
